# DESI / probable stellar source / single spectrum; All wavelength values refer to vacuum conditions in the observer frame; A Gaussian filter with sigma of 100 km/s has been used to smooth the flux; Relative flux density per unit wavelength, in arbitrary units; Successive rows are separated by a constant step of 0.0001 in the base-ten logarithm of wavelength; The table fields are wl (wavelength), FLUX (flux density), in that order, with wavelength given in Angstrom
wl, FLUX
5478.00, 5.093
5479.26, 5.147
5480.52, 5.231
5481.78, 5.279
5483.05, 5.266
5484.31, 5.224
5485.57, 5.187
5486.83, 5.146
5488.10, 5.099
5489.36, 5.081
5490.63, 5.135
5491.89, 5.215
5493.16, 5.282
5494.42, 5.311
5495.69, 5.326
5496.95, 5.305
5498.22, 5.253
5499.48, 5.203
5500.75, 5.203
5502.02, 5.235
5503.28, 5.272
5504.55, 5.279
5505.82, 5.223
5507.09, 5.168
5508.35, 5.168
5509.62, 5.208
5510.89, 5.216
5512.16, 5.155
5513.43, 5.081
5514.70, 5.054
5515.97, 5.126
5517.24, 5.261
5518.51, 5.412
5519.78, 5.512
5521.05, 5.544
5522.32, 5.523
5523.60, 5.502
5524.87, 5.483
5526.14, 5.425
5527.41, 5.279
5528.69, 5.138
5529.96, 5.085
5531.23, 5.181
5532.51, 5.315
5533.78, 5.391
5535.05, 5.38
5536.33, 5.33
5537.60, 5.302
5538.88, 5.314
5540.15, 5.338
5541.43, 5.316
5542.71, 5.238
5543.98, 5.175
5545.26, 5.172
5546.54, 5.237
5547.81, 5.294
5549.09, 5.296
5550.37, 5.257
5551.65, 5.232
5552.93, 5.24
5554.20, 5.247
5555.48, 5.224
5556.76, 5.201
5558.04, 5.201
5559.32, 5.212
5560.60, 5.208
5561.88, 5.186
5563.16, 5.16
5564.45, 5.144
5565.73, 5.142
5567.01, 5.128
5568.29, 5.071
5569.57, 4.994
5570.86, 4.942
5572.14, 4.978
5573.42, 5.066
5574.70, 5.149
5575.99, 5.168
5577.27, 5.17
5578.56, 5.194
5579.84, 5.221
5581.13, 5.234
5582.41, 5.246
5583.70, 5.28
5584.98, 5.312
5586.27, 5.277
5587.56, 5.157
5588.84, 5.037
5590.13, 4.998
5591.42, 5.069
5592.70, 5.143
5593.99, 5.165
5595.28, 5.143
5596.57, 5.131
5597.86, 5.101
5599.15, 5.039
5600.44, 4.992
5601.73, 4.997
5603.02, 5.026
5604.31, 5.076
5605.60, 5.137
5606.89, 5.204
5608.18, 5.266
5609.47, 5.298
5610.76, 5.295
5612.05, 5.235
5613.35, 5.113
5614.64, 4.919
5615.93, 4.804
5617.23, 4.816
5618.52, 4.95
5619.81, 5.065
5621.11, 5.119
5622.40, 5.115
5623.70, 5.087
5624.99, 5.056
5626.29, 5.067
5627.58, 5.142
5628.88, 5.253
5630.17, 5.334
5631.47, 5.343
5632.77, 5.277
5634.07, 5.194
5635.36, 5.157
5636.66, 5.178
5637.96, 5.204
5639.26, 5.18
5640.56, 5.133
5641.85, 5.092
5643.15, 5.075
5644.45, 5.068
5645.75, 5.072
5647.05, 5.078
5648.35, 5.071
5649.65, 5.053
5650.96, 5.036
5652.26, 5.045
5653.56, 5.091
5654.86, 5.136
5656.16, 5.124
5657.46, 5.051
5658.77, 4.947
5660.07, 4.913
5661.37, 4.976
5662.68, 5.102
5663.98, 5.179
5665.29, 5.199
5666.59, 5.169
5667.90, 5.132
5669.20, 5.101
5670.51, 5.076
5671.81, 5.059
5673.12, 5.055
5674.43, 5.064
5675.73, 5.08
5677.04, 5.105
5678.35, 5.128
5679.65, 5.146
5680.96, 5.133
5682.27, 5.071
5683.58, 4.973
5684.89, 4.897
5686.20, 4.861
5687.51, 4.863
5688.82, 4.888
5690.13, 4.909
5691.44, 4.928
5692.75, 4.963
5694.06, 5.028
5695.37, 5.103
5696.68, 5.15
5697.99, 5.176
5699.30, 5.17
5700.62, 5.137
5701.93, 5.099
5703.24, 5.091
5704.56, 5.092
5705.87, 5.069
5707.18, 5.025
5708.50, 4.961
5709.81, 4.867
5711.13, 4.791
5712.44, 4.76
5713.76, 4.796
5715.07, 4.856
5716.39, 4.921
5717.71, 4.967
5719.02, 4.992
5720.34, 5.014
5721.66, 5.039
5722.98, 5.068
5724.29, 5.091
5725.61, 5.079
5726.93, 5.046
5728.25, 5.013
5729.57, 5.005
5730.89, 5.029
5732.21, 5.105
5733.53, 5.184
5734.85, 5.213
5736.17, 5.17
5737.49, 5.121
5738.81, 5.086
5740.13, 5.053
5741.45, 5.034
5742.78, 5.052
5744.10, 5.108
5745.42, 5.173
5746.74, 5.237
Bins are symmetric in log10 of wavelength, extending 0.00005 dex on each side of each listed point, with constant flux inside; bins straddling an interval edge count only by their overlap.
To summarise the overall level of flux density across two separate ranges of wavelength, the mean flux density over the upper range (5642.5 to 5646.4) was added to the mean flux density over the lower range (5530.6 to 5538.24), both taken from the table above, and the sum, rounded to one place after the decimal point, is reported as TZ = 10.4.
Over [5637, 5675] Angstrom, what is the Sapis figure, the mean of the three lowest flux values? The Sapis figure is 4.95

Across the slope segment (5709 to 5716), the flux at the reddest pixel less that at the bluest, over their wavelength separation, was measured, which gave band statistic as -0.0021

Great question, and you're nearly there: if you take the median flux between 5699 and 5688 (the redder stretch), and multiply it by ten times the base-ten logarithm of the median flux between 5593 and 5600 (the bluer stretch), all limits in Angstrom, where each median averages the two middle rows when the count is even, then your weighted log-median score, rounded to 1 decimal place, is 35.5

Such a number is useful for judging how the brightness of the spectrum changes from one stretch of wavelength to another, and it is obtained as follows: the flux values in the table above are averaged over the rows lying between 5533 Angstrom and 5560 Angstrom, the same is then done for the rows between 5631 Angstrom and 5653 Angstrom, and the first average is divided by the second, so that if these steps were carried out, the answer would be 1.03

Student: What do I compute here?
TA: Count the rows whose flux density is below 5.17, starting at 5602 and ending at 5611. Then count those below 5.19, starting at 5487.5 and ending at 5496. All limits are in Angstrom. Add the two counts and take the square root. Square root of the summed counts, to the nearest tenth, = 2.4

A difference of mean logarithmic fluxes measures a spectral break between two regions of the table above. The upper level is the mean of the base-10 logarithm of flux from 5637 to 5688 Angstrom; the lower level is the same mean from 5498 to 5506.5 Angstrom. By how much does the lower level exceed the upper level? 0.014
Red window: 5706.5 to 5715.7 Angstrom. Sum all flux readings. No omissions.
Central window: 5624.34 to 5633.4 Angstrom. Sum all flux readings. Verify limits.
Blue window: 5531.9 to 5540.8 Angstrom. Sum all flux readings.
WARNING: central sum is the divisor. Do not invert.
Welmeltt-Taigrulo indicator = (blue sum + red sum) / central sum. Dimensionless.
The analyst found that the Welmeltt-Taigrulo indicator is 1.96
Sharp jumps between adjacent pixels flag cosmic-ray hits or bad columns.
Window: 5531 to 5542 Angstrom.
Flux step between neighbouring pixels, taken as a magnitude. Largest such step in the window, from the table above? 0.13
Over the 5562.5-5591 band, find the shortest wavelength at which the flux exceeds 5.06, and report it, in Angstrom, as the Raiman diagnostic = 5563.16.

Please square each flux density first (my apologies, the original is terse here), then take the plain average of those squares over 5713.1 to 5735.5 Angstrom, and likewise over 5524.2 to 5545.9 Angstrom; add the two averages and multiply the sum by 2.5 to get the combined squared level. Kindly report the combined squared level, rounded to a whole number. 133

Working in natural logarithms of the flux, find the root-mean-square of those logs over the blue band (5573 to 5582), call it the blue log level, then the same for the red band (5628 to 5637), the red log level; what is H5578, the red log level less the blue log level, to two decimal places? 0.01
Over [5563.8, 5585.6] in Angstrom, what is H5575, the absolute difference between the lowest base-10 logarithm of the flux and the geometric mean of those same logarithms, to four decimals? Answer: 0.0172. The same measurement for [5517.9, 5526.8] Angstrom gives 0.0059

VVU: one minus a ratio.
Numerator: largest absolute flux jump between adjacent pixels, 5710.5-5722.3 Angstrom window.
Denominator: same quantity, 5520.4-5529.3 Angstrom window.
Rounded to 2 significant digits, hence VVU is 0.55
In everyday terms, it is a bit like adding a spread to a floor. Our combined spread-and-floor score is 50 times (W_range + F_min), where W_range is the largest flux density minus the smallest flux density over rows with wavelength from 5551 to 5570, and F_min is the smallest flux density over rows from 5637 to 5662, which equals 258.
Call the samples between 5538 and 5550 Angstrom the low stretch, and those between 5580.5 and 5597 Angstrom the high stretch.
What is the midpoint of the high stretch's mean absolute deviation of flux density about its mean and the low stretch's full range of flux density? 0.12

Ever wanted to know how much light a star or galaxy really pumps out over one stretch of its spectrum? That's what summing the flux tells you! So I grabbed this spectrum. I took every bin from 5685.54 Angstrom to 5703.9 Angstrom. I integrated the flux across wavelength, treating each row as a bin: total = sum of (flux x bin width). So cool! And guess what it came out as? 92.3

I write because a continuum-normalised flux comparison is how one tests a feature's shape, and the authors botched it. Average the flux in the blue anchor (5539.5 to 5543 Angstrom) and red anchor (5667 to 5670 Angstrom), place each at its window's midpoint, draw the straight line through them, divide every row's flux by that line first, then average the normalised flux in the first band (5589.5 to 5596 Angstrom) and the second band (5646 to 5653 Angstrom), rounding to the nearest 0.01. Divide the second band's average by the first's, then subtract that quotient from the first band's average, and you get -0.03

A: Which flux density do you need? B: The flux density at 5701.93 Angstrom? 5.099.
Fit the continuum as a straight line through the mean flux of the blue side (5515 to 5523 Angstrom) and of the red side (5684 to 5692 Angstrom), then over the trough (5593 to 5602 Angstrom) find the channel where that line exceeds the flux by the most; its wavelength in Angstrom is 5600.44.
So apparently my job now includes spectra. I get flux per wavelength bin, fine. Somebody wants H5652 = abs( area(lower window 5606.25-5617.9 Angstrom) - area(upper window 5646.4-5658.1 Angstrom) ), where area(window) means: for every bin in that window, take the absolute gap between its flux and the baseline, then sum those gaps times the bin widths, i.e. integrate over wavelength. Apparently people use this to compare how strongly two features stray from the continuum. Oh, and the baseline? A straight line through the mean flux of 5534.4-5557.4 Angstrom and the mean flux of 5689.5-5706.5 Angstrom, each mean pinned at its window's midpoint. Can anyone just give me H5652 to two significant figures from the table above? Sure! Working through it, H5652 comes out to 1.2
